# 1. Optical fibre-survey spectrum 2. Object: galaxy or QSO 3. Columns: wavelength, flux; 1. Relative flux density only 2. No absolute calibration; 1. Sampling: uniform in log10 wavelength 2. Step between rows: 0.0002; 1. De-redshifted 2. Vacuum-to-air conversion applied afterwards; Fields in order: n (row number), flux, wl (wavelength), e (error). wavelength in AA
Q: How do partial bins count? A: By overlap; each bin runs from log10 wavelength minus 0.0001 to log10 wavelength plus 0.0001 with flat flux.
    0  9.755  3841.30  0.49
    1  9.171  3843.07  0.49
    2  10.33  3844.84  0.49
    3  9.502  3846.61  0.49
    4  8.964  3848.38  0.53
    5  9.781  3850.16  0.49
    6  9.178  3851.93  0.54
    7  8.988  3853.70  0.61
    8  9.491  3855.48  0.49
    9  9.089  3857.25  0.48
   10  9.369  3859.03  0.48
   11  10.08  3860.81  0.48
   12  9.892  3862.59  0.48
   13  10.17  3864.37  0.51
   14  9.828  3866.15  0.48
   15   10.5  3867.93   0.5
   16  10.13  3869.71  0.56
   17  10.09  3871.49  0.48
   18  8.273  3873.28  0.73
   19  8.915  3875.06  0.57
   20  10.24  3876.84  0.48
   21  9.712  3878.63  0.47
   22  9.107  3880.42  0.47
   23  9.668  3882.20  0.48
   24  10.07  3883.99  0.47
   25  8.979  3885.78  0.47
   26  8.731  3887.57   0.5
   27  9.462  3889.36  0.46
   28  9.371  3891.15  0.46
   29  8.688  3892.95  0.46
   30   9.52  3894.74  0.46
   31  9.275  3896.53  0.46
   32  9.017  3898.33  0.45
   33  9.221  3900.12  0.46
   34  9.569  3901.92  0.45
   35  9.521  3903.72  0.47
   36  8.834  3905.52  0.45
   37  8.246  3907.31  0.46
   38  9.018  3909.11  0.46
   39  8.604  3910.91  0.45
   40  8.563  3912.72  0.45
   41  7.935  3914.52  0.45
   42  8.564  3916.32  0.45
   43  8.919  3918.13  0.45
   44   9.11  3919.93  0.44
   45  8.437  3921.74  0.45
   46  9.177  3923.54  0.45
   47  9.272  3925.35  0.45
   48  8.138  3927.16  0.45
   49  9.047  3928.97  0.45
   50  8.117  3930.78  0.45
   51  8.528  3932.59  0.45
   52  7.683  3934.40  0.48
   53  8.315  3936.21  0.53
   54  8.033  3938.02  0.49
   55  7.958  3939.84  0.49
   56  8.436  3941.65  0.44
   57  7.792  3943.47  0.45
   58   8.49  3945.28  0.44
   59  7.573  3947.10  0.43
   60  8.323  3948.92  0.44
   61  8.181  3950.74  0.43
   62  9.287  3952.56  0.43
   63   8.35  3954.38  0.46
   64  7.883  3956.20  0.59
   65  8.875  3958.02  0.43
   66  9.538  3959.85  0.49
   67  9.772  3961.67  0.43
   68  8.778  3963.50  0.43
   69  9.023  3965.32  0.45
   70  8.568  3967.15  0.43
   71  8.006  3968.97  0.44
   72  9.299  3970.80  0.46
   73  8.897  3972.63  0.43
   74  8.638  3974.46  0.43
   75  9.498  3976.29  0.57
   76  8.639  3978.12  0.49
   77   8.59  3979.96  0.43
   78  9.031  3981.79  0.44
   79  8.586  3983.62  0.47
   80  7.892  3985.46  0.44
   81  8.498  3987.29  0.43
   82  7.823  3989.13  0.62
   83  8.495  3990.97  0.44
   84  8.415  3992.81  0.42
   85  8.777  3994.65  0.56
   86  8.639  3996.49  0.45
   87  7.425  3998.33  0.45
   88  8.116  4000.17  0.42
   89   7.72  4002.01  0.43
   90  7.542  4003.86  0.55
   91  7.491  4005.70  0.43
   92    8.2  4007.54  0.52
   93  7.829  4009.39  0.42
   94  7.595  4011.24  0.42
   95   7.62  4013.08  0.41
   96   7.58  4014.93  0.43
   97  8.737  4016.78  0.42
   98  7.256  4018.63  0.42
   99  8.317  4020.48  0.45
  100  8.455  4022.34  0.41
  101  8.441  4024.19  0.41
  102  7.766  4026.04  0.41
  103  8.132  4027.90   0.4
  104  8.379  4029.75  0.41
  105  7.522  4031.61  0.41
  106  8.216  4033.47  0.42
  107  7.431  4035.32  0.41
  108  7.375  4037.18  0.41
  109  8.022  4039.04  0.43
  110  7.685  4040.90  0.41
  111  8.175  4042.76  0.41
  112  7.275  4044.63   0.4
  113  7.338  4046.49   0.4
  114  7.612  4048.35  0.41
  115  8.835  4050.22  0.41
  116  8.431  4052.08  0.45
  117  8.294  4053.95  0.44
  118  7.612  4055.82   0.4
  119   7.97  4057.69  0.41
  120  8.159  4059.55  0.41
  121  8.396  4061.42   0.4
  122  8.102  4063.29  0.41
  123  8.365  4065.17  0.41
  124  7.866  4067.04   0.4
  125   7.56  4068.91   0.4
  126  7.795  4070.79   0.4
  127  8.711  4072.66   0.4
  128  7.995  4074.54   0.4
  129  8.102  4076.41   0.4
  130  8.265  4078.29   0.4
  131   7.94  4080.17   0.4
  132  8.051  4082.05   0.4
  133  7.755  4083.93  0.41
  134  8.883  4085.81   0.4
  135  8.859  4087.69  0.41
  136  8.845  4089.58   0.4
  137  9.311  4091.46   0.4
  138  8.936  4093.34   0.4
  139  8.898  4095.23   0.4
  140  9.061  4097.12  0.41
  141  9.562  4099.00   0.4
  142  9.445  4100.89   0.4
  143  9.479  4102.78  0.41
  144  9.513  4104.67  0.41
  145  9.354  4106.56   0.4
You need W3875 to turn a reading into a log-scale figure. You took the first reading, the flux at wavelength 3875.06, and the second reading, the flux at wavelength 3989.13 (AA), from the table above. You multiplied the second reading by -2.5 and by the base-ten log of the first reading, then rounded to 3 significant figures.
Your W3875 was -18.6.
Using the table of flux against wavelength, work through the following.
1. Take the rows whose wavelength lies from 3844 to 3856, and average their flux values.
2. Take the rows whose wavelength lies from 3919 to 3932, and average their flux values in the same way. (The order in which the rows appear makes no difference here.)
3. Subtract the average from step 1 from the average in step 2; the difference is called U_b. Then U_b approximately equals -0.7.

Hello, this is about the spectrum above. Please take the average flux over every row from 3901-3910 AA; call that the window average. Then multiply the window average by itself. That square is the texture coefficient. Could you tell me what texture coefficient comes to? 82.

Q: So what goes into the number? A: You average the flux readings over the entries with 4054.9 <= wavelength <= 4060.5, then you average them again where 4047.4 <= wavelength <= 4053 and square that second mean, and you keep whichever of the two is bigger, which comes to 69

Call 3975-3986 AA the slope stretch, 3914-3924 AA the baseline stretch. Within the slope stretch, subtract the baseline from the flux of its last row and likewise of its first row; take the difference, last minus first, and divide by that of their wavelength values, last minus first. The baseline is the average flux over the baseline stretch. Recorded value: -0.18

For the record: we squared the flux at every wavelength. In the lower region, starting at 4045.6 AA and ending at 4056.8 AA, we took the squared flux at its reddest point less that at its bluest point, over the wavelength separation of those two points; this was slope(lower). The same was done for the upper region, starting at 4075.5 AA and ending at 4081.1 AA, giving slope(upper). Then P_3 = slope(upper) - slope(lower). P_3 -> -1.1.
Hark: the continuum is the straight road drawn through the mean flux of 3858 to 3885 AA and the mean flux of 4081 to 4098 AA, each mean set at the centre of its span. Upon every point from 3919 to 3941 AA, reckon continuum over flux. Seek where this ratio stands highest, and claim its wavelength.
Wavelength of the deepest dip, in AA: 3934.40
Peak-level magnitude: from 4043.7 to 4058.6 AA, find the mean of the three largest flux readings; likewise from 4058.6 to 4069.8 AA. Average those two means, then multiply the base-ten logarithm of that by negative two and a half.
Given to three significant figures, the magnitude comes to -2.31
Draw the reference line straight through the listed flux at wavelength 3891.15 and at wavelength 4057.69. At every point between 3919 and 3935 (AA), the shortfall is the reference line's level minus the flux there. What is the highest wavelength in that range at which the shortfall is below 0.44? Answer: 3928.97 AA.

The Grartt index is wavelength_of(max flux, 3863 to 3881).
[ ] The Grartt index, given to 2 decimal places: 3867.93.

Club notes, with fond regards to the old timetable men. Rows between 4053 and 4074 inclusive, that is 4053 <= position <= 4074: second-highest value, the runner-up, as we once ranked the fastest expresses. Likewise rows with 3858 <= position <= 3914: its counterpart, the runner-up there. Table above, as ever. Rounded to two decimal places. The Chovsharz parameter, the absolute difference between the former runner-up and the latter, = 1.84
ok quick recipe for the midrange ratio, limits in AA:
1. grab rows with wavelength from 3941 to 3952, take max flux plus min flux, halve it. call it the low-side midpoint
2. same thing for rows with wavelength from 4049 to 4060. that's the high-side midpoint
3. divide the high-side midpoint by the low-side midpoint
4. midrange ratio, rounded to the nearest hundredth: 1.02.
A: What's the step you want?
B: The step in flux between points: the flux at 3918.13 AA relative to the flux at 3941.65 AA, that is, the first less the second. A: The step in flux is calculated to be 0.5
